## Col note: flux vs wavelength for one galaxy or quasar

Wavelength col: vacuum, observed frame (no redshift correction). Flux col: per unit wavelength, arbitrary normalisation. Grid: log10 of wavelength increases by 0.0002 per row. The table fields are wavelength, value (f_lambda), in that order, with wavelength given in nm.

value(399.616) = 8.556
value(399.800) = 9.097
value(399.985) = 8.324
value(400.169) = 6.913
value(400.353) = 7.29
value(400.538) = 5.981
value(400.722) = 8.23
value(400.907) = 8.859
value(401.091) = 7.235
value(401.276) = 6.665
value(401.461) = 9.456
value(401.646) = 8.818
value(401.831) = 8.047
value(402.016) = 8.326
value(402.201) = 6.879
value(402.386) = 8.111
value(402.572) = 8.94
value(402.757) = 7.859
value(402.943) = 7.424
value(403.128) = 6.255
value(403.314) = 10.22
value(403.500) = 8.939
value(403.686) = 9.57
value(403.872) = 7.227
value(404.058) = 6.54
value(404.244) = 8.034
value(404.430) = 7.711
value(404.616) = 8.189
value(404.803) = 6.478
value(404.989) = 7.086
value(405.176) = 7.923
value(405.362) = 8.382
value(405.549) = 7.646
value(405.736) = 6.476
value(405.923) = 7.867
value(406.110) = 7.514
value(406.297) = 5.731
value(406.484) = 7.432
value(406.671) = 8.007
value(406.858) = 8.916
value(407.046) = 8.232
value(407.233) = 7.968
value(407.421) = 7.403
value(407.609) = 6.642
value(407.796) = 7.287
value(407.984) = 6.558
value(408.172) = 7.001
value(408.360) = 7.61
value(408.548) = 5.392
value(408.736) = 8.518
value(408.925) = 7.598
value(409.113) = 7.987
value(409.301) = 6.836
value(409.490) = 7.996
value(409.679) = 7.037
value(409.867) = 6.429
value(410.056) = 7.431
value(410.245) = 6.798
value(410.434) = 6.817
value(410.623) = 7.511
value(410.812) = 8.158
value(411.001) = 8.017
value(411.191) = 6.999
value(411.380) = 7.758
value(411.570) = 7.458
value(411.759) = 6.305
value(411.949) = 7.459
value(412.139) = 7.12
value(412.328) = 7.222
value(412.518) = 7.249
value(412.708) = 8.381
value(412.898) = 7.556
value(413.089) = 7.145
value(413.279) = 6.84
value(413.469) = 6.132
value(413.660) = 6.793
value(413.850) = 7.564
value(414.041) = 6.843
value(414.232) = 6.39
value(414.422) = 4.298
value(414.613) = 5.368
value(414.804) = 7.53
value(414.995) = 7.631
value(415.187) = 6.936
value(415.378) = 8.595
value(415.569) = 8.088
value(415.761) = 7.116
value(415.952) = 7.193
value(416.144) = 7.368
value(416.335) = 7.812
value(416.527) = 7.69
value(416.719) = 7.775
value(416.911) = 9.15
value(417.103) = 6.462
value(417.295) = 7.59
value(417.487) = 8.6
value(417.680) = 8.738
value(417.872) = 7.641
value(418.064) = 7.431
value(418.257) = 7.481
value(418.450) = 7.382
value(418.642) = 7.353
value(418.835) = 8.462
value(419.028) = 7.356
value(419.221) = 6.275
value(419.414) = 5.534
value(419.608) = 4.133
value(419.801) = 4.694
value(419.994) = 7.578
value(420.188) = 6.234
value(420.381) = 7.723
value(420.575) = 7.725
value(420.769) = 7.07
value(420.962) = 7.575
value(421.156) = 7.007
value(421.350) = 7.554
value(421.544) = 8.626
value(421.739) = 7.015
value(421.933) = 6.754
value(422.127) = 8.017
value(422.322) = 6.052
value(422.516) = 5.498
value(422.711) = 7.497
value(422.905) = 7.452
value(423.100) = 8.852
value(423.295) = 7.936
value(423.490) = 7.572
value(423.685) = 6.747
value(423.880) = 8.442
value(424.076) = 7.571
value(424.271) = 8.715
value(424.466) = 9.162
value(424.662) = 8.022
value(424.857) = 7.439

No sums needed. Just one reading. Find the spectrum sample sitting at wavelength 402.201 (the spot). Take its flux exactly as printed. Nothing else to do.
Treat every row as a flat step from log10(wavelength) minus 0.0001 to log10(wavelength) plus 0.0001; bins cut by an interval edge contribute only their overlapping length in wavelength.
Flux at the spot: 6.879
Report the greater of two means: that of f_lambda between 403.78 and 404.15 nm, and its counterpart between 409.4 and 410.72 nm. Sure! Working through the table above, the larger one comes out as 7.15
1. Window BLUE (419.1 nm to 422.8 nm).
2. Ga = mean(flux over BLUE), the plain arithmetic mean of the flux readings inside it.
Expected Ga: 6.77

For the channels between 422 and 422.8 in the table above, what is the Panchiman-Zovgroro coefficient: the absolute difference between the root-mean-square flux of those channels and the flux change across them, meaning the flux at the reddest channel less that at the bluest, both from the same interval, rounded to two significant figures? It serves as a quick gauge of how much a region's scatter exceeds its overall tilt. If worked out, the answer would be 7.4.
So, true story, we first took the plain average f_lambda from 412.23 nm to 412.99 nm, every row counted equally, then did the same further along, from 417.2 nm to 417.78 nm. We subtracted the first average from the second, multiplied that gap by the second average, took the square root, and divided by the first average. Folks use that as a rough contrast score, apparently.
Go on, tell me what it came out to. 0.32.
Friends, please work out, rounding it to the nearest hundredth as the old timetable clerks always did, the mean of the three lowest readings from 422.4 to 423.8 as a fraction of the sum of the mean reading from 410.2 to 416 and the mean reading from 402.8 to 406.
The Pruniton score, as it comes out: 0.44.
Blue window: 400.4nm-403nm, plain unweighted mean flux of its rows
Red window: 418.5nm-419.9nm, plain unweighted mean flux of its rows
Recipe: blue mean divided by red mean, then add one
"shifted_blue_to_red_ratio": 2.26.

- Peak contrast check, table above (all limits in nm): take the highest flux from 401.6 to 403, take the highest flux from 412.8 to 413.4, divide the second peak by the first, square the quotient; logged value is 0.71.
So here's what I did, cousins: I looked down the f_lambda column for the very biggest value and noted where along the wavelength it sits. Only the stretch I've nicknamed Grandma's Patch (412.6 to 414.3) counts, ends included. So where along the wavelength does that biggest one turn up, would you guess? 412.708 nm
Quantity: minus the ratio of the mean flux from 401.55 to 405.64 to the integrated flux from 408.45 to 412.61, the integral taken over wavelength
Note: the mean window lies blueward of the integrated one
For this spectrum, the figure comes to -0.262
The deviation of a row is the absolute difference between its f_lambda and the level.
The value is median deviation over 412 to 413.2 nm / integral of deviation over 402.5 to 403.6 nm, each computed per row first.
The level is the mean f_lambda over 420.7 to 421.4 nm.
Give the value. 0.1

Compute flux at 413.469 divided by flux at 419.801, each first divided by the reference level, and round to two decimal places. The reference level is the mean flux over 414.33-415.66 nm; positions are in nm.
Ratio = 1.31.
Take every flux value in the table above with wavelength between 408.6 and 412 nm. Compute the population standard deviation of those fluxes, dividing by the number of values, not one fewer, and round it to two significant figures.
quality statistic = 0.60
